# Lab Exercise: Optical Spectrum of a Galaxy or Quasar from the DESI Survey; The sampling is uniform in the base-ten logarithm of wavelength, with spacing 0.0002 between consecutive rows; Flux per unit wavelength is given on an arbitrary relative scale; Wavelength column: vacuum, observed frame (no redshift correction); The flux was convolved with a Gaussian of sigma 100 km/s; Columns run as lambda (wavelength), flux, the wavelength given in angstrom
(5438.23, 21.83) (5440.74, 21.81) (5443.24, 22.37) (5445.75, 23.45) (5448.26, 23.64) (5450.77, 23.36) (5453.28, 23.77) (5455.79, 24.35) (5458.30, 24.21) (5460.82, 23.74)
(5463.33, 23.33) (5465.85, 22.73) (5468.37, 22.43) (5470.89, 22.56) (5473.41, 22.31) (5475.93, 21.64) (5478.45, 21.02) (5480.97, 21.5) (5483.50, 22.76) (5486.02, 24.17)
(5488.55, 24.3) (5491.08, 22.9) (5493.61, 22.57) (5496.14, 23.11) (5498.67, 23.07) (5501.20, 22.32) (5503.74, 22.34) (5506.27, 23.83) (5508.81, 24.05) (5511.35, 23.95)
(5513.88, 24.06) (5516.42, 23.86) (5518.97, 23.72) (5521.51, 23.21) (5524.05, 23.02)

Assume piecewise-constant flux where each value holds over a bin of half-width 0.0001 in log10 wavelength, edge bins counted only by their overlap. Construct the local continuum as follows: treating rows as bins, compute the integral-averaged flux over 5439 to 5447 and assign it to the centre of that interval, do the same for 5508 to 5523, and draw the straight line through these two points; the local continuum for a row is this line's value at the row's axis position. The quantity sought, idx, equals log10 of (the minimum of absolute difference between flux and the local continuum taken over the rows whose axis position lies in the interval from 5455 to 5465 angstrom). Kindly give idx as -0.33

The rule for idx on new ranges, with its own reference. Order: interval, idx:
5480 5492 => -0.34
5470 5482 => -0.36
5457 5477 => -0.76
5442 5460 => -0.89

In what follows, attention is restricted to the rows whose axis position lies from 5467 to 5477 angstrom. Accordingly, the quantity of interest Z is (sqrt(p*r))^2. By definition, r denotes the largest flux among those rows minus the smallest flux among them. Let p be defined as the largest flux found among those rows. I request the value 21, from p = 22.56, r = 0.9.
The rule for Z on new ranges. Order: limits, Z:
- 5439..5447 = 38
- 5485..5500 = 42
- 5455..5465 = 25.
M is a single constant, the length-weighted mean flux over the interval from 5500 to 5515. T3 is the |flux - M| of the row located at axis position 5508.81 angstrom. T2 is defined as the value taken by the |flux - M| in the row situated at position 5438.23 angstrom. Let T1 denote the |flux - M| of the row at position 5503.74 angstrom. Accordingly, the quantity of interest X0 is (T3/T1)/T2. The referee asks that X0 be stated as 0.4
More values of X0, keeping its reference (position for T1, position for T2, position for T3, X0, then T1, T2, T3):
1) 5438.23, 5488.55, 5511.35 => 0.4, 1.6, 0.87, 0.5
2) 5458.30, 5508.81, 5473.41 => 2.3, 0.8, 0.62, 1.1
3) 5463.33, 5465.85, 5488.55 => 13.0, 0.1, 0.70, 0.9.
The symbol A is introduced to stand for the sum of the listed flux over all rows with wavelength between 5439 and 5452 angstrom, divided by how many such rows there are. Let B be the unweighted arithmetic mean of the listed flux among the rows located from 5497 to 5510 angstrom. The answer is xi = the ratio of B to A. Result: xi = 1.01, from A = 22.9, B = 23.1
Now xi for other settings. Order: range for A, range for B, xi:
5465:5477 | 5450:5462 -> 1.07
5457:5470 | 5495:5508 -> 0.98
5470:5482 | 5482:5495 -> 1.07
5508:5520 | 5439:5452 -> 0.96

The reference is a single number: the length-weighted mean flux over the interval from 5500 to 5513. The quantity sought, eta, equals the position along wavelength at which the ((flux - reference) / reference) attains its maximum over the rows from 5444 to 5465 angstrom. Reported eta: 5455.79 angstrom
